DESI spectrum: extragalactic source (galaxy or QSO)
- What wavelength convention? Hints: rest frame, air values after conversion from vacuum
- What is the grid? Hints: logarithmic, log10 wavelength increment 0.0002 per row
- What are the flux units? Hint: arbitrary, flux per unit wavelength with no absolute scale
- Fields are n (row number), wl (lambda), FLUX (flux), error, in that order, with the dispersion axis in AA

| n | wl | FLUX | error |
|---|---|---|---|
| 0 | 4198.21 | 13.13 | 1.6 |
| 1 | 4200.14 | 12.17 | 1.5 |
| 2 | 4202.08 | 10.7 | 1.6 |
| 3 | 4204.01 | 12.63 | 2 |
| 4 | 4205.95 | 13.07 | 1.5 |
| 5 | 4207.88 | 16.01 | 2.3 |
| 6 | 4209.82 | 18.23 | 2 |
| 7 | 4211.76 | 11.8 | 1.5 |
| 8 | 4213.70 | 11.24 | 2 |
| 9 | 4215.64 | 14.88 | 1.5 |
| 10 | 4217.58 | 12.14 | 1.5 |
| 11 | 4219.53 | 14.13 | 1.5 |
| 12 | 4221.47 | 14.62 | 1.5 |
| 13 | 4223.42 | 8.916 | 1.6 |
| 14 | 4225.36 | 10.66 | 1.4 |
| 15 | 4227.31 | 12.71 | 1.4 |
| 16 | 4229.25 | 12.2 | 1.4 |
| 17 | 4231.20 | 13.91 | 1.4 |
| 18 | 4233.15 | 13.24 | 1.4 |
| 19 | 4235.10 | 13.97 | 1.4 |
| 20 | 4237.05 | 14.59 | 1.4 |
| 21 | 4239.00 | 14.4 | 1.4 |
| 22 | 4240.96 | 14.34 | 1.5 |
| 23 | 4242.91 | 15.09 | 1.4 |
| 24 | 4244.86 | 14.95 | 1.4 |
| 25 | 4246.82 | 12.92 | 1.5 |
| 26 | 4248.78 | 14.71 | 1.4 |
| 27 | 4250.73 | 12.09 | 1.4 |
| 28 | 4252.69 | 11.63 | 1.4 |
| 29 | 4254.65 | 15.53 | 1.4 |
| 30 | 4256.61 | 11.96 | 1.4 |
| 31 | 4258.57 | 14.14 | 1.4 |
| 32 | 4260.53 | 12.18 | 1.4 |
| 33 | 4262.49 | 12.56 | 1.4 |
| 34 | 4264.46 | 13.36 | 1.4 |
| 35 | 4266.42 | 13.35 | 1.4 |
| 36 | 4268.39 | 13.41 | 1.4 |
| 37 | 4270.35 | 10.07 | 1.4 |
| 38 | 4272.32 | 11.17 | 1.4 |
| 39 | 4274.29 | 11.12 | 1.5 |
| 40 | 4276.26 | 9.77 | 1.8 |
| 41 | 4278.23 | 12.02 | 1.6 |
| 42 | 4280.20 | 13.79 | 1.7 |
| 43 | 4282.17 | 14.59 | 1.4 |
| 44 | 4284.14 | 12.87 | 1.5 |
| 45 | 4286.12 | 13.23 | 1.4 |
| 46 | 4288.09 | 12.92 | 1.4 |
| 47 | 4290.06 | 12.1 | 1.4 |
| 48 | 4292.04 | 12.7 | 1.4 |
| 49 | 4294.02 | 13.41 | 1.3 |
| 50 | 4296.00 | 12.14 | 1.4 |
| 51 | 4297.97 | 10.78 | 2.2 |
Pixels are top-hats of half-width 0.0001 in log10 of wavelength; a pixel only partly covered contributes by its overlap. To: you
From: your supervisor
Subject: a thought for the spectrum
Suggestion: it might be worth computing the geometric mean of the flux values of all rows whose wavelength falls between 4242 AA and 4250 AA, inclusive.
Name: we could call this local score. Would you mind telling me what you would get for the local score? 14.4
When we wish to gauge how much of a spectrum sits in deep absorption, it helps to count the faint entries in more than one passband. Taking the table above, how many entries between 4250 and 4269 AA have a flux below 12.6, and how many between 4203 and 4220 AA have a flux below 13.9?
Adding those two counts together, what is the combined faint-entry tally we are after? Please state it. 10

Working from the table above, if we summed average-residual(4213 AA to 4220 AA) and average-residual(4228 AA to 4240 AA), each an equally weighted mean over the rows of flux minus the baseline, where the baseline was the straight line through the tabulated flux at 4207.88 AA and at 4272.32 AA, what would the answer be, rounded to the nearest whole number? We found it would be -3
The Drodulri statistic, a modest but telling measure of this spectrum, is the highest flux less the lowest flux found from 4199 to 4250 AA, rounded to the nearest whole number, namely 9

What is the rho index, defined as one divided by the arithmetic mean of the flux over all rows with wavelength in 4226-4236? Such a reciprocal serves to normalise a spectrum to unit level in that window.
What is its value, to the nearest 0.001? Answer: 0.076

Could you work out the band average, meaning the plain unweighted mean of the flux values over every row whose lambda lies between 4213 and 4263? 13.2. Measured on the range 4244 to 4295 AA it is 12.8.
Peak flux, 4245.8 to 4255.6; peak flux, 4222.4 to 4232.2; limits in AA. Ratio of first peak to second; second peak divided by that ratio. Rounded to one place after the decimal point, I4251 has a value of 12.5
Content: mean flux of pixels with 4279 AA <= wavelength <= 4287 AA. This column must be 13.6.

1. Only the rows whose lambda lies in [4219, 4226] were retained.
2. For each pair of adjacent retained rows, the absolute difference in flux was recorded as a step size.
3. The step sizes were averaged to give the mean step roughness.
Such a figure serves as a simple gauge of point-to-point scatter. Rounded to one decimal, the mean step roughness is 2.6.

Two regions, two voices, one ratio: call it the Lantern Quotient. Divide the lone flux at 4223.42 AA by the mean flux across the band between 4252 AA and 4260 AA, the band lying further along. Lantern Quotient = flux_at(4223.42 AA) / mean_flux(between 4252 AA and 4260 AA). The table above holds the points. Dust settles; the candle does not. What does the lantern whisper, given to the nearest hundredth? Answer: 0.67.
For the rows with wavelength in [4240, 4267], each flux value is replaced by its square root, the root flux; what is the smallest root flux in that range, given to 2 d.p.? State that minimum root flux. 3.41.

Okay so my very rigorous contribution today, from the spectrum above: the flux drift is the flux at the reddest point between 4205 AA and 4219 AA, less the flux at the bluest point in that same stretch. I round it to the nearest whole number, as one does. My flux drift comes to -1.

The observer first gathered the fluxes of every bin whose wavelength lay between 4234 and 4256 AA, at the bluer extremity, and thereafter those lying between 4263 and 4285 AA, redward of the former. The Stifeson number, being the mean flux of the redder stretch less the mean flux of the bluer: -1.7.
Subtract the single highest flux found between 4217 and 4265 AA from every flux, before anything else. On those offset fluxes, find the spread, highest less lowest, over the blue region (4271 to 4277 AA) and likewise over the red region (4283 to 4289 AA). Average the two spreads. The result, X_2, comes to 0.9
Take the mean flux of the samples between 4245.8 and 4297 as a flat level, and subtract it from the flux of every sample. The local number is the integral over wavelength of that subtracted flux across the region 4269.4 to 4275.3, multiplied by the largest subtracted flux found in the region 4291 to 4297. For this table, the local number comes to -8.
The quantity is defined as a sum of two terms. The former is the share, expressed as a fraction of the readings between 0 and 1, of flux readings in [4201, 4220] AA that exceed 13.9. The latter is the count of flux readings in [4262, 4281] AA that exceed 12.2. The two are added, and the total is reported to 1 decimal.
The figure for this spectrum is 5.4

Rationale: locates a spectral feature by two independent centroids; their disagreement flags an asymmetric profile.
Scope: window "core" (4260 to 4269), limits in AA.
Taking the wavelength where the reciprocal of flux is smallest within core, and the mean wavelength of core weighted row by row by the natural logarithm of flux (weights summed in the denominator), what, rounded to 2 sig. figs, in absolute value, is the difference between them 3.9 AA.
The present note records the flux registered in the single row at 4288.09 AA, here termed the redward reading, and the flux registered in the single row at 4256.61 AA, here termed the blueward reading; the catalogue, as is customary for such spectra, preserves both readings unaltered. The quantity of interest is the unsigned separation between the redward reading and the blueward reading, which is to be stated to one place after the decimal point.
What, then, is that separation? 1.0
